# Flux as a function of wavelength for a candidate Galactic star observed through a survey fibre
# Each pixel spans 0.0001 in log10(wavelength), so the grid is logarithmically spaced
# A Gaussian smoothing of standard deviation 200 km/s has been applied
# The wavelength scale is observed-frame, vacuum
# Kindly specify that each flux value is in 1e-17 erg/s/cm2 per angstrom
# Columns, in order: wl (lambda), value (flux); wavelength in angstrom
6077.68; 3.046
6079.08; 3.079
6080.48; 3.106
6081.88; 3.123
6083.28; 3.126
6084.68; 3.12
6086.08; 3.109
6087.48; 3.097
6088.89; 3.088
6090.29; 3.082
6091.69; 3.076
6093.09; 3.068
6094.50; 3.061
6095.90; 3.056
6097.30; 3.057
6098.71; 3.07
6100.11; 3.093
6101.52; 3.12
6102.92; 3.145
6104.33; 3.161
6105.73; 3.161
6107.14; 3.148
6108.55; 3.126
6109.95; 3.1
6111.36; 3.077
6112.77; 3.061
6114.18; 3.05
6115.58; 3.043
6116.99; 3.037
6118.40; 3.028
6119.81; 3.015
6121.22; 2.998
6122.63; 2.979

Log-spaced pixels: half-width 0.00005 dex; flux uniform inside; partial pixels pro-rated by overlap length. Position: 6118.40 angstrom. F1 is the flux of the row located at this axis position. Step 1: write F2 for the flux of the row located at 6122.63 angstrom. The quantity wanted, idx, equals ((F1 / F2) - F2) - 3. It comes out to -4.96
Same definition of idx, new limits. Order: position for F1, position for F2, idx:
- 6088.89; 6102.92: -5.16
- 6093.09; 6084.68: -5.14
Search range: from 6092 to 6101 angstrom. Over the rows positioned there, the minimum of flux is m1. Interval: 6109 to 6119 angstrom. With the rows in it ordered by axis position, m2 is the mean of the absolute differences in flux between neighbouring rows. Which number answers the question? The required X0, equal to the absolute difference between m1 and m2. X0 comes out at 3.04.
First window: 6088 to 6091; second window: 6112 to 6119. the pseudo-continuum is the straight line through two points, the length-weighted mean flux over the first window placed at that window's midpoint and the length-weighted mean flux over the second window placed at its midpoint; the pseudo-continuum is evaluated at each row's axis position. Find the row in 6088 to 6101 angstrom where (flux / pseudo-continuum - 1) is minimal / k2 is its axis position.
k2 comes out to 6095.90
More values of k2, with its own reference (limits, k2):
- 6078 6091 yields 6079.08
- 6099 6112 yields 6100.11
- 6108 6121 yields 6119.81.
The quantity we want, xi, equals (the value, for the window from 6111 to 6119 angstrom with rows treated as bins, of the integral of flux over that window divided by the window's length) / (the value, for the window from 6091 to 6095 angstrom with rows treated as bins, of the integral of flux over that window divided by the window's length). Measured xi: 0.99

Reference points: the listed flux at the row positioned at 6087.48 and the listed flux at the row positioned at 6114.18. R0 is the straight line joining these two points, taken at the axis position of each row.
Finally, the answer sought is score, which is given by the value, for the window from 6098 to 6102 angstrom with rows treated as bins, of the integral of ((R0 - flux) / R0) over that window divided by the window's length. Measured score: -0.0058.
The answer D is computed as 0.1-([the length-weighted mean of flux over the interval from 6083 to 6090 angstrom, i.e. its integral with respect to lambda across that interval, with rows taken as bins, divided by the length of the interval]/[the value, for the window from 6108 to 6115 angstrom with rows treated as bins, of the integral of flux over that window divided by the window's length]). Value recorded -0.907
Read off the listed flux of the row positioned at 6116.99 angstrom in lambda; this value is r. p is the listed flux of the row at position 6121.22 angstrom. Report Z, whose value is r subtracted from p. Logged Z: -0.039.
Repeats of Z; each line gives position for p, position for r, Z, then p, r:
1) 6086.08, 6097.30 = 0.052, 3.109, 3.057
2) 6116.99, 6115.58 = -0.006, 3.037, 3.043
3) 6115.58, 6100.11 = -0.050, 3.043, 3.093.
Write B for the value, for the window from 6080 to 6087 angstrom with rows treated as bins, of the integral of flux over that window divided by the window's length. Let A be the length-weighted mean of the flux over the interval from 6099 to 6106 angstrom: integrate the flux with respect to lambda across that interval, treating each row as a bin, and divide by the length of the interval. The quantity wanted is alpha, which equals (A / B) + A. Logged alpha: 4.14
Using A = 3.13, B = 3.12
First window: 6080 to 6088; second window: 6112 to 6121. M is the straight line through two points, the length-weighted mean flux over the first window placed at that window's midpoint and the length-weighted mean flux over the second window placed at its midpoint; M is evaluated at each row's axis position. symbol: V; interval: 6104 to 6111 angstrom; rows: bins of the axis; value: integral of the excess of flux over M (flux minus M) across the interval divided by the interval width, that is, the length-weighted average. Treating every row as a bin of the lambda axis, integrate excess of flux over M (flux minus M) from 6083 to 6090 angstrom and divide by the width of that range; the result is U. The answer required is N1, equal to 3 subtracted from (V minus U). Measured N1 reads -2.92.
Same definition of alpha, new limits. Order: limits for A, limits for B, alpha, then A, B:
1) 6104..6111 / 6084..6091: 4.15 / 3.14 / 3.10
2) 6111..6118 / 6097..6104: 4.04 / 3.05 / 3.10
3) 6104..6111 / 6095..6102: 4.15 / 3.14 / 3.08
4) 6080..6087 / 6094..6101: 4.13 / 3.12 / 3.07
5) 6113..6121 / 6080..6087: 4.01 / 3.03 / 3.12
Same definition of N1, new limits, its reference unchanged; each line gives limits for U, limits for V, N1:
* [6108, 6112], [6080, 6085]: -3.05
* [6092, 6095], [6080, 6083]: -2.98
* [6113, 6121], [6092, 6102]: -3.01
